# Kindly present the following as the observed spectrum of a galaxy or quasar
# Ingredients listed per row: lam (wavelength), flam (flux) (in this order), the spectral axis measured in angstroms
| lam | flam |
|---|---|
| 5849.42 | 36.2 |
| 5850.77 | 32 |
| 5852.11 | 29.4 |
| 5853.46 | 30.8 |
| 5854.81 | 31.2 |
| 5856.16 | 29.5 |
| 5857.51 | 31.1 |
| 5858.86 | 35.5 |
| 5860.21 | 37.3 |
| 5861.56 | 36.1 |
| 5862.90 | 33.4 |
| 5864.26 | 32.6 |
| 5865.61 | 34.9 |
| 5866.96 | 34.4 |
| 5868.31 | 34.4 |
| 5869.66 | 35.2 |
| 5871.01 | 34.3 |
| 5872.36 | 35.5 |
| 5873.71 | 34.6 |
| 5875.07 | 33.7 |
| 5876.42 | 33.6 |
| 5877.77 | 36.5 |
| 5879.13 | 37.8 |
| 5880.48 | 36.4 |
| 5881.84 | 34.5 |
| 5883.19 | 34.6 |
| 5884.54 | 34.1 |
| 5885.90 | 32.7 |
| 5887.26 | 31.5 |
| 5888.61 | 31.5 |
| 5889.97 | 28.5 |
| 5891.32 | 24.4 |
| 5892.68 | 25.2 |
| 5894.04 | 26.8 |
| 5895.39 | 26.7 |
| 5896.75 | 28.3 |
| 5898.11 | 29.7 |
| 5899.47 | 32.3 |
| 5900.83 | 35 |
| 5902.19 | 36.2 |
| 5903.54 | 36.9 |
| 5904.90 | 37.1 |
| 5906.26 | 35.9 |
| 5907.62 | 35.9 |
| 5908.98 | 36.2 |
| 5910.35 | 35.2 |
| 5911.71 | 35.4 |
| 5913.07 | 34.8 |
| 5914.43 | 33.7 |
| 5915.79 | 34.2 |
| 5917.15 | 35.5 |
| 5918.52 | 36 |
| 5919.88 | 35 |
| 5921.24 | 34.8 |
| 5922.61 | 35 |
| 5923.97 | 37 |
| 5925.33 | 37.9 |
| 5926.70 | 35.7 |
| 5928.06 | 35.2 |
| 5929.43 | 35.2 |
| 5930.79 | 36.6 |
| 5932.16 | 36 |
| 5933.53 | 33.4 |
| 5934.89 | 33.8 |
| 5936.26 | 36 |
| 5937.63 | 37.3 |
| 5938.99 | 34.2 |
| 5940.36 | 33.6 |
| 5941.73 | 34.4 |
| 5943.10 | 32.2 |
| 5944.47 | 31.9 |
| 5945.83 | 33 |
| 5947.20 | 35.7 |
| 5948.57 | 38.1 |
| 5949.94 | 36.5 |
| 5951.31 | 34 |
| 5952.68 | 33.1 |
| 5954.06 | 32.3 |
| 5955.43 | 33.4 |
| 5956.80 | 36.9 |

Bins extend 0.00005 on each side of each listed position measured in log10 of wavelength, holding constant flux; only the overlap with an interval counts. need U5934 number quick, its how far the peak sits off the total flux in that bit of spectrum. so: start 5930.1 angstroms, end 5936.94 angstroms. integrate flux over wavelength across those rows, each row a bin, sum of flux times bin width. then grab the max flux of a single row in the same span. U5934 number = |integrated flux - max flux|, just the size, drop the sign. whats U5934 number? 204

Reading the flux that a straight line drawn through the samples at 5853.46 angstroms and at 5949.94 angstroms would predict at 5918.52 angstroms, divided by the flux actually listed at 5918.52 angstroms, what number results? 0.96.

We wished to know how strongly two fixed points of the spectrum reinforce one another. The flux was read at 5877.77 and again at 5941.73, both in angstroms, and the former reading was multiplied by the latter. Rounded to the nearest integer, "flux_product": 1256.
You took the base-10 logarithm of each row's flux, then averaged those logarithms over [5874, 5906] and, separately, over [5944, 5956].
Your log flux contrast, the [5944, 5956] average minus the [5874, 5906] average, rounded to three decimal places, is 0.027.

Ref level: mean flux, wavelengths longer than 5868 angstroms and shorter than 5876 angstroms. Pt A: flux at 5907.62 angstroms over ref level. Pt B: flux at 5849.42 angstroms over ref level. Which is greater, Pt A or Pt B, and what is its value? 1.05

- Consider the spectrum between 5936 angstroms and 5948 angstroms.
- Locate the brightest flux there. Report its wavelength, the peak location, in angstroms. 5937.63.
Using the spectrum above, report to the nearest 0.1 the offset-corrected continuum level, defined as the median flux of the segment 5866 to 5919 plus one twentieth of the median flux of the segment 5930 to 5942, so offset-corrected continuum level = 36.2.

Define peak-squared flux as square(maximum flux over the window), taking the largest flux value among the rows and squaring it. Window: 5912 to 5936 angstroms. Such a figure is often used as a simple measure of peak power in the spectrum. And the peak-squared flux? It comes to 1436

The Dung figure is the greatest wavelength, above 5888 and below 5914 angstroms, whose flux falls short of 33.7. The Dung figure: 5899.47 angstroms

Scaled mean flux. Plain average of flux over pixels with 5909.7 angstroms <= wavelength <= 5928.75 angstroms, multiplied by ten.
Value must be 354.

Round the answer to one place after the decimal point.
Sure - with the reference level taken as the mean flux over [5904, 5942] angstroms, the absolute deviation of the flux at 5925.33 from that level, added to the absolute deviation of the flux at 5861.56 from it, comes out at 3.2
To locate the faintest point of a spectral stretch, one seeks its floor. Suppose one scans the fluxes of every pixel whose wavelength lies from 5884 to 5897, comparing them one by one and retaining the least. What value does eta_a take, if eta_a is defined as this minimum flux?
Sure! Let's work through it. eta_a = 24.4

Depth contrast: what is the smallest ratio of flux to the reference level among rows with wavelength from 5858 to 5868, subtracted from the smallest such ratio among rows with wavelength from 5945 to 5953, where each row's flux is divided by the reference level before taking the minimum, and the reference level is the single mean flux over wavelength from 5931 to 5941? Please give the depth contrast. 0.011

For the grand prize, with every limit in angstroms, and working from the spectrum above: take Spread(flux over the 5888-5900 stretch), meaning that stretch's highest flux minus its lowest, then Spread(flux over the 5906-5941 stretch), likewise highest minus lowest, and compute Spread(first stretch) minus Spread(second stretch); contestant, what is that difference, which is 3.4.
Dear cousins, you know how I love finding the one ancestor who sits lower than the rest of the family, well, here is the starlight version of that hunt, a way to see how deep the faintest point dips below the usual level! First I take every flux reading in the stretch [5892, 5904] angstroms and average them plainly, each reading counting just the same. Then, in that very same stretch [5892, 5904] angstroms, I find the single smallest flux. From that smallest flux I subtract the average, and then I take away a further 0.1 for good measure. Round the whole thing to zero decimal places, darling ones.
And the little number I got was -6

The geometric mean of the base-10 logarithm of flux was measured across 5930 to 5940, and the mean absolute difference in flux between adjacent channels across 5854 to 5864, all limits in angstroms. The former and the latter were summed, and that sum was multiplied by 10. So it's 38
